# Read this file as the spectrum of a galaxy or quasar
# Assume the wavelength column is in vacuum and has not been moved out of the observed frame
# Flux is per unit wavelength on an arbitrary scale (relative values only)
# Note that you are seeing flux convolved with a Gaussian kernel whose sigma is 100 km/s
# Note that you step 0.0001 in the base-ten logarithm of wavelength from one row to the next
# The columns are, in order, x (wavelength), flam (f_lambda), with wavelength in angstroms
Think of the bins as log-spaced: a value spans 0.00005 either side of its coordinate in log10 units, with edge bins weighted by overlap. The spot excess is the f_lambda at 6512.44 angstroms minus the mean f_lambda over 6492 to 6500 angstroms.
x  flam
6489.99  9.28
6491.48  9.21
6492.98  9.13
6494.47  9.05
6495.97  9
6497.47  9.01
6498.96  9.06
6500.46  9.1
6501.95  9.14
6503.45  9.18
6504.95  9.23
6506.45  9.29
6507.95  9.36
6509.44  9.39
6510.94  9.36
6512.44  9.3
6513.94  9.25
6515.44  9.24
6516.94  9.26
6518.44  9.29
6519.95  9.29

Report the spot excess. 0.25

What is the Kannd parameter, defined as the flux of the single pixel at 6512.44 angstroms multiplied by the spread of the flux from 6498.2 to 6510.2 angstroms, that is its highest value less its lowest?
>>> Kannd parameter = 3.1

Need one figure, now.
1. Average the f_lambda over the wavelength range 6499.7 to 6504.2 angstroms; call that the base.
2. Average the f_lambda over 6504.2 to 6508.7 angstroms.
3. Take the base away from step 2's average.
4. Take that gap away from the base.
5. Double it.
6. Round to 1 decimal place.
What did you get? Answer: 18.0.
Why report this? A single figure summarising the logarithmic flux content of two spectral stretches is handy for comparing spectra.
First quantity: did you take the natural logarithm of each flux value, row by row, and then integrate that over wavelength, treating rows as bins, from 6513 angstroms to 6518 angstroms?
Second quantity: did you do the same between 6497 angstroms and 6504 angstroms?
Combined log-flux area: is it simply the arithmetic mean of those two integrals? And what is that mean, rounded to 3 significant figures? 13.3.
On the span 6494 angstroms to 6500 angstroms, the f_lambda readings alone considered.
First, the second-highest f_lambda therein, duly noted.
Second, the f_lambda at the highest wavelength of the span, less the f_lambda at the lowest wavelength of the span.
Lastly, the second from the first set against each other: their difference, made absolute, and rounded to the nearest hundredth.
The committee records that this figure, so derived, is 9.04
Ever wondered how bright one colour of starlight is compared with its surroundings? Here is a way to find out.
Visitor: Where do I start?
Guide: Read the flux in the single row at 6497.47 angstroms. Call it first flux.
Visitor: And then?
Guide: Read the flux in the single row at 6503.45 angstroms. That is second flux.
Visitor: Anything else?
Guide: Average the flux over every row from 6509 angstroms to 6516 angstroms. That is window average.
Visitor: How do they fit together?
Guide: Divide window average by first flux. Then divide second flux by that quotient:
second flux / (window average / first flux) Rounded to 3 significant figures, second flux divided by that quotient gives 8.89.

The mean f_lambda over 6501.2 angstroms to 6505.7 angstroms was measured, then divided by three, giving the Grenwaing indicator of 3.06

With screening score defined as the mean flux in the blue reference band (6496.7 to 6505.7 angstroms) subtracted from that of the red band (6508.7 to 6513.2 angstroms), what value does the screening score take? 0.23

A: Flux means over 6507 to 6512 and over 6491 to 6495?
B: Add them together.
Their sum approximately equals 18.5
